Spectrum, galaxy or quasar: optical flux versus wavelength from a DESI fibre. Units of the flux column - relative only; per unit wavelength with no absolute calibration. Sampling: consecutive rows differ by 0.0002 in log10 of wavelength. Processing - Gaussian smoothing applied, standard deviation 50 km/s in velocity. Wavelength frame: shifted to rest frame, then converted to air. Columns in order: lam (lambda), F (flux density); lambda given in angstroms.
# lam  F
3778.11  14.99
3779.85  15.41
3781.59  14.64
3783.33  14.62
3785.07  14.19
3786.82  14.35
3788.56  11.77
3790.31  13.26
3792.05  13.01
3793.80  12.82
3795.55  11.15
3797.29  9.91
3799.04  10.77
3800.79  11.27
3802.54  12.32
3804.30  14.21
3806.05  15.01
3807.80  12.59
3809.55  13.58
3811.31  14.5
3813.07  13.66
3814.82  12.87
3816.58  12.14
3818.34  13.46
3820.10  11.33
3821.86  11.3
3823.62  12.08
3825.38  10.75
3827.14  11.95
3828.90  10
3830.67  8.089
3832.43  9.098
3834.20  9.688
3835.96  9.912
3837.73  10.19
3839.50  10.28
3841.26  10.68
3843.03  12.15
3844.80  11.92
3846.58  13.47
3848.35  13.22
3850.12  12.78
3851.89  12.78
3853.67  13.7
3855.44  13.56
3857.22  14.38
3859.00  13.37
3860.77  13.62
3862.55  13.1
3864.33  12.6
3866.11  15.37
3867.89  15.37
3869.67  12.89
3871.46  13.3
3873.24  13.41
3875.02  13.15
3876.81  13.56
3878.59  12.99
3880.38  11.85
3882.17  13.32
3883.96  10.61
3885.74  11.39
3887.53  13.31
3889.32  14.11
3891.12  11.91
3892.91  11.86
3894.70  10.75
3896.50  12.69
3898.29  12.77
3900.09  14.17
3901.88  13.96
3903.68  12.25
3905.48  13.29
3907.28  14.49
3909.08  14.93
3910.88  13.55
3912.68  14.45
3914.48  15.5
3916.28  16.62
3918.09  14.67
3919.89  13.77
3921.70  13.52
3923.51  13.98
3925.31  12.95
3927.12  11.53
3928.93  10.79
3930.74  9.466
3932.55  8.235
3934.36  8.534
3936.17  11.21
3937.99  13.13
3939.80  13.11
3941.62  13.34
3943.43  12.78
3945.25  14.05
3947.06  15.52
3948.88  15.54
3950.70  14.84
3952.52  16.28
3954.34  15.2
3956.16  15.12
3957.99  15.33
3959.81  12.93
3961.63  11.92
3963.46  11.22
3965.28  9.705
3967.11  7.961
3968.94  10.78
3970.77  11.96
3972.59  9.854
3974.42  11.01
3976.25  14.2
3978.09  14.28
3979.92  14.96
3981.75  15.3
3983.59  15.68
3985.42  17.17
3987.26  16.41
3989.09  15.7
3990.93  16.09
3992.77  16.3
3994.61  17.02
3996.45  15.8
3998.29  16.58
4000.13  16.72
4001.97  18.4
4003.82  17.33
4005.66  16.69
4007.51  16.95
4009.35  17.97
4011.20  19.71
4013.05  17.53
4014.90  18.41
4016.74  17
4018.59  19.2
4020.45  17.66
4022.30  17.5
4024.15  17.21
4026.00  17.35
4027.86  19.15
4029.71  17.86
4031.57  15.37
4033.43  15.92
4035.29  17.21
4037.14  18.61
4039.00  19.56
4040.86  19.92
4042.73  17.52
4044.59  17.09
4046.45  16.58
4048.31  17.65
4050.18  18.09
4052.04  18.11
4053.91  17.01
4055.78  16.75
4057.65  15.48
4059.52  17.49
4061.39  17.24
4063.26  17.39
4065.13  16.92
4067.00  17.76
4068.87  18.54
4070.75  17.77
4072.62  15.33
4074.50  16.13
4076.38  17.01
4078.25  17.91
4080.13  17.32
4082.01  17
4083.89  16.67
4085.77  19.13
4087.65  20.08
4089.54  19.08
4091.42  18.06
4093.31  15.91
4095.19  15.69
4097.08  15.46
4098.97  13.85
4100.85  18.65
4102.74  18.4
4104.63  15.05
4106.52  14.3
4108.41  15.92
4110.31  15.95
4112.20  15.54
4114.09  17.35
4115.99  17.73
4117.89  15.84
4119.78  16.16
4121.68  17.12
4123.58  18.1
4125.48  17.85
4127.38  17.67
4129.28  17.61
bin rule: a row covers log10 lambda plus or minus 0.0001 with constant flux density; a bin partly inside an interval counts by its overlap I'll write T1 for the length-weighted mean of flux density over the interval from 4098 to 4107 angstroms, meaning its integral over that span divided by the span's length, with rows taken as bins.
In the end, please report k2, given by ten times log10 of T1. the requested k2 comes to 12.1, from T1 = 16.1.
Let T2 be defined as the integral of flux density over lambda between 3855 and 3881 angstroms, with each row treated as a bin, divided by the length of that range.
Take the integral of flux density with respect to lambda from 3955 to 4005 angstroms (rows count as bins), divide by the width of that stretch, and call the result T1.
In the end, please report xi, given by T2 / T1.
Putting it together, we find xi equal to 0.94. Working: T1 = 14.3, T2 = 14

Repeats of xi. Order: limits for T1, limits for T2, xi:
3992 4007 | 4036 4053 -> 1.07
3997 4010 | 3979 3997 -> 0.93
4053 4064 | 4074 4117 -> 1.00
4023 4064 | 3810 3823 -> 0.73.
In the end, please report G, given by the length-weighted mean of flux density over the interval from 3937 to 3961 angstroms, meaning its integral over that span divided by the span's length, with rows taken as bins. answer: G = 14.4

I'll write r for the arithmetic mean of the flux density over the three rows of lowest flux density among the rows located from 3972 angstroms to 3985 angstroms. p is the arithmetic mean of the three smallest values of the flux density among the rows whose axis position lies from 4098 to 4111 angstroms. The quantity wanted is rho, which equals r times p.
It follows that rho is 168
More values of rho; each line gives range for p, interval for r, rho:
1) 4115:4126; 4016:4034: 264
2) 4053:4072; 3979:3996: 251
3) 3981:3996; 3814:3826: 173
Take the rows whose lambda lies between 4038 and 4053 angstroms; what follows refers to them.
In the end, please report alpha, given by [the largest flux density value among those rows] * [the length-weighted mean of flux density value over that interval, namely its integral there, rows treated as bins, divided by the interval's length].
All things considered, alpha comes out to 360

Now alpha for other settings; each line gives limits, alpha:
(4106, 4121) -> 287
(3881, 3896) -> 172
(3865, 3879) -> 212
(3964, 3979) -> 160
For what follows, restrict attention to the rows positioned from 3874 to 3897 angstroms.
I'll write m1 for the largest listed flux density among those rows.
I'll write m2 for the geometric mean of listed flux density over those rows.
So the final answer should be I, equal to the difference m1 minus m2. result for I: 1.7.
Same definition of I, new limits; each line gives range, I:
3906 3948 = 3.8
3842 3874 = 2.0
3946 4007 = 4.1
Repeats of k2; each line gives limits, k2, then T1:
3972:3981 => 11.1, 13.0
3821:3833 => 10.2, 10.5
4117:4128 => 12.3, 17.1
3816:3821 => 10.9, 12.3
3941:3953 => 11.6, 14.6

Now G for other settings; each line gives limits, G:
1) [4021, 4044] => 17.8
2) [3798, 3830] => 12.4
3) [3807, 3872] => 12.3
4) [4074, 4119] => 16.8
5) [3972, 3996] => 15.0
